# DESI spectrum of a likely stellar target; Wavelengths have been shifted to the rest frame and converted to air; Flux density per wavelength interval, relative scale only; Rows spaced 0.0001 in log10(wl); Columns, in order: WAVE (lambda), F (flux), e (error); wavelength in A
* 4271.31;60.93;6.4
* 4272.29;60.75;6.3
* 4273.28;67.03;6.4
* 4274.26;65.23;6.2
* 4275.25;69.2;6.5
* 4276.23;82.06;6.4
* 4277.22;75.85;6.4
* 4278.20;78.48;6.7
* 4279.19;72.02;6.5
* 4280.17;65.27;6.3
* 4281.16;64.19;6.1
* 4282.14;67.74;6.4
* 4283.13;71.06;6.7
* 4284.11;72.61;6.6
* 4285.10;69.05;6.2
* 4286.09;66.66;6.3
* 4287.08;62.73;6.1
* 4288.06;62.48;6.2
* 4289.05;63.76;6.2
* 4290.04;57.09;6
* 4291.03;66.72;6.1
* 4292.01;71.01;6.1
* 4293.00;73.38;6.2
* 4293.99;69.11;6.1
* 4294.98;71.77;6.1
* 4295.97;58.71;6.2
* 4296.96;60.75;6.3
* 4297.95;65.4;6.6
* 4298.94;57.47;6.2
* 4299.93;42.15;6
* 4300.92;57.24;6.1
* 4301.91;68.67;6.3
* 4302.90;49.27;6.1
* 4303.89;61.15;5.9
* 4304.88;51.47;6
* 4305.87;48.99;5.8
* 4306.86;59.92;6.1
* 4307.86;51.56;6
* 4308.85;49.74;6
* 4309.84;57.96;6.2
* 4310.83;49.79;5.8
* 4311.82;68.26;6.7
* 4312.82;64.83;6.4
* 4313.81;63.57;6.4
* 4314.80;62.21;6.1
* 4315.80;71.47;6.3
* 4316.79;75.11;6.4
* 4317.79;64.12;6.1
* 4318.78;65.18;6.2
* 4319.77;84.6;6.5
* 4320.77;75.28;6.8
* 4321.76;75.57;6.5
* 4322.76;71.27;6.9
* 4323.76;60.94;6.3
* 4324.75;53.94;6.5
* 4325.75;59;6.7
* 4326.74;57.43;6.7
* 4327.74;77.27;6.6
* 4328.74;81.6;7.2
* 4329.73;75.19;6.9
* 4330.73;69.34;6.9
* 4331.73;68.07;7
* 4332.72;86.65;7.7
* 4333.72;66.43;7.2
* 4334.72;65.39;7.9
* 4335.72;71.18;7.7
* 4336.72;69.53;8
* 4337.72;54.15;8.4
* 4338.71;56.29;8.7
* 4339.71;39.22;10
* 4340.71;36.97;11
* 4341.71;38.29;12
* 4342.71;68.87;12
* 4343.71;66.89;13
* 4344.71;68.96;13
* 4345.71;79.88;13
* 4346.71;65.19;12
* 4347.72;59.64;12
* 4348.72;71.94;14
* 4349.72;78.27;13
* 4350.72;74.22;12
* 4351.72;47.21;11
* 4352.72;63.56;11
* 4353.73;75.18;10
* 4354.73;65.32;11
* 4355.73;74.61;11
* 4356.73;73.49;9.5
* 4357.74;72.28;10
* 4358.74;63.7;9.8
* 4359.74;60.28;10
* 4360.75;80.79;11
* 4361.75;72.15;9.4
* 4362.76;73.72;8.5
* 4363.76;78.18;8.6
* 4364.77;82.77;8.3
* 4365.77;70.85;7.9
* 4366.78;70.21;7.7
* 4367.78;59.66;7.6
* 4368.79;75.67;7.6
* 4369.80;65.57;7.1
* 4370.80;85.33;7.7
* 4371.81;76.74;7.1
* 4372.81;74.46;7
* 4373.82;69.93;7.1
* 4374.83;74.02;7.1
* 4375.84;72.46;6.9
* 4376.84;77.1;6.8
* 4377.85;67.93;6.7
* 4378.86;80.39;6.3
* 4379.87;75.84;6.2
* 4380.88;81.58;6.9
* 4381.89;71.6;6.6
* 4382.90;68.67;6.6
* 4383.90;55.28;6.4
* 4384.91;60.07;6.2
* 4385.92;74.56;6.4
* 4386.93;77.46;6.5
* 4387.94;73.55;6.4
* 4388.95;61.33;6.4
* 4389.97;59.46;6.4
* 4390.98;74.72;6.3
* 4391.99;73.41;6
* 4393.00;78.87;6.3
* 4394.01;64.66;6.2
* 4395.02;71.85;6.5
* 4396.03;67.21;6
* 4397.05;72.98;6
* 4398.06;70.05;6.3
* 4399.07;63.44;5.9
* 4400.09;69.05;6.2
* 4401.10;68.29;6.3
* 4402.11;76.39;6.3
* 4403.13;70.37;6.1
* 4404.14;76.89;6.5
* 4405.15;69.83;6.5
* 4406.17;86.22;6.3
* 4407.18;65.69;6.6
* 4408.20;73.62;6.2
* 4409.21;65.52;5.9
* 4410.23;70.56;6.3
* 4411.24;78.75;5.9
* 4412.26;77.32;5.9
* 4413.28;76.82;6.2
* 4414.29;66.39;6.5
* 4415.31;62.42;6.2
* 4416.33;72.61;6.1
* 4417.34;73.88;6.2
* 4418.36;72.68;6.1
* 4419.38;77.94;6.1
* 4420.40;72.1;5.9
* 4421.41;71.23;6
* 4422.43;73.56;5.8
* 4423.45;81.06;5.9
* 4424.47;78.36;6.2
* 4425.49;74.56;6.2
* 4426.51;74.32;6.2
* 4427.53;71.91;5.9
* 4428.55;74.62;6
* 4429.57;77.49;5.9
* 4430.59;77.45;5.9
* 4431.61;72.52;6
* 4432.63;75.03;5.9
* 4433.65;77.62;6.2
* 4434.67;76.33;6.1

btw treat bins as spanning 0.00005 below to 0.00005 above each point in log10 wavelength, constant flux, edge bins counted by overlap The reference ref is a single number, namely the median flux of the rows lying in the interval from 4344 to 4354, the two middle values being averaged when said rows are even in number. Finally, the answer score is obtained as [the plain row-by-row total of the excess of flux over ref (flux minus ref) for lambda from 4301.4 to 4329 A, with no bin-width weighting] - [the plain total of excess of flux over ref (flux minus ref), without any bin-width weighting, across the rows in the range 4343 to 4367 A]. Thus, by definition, -191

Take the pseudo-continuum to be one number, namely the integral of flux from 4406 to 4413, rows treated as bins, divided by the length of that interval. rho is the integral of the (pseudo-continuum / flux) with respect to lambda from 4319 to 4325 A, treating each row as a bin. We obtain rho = 6.4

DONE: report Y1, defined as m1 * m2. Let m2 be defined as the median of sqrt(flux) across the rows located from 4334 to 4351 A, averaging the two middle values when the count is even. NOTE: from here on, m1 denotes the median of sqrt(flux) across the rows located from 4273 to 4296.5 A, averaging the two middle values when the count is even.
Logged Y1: 68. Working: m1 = 8.27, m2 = 8.18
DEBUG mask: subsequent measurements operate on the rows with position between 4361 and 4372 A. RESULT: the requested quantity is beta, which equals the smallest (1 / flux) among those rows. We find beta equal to 0.0117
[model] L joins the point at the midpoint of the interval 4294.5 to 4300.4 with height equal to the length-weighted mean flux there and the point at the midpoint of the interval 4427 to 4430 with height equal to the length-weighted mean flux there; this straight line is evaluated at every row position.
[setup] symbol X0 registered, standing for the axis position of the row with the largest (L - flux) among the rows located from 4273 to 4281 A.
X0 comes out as 4280.17 A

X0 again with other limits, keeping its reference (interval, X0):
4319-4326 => 4324.75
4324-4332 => 4324.75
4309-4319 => 4310.83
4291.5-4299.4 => 4298.94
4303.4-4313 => 4305.87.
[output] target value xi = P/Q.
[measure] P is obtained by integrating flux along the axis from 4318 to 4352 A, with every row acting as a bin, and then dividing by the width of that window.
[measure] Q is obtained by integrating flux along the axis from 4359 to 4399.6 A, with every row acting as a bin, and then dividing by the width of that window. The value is 0.92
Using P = 66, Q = 72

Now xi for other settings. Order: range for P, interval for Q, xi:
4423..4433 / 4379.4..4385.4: 1.10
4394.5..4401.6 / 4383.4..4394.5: 1.01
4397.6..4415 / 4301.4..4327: 1.15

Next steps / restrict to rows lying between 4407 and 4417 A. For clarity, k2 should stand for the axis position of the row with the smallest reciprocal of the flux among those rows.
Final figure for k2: 4411.24 A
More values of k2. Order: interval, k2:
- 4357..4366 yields 4364.77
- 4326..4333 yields 4332.72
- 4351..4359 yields 4353.73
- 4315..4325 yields 4319.77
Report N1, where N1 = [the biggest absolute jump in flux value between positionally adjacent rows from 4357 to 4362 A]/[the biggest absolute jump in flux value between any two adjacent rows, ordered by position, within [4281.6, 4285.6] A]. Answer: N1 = 5.8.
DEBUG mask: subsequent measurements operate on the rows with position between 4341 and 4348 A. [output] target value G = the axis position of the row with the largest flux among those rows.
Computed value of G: 4345.71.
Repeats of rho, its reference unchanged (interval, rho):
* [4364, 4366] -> 1.9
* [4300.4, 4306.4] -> 8.0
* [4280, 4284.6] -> 5.0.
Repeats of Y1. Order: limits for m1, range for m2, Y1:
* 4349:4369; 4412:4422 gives 73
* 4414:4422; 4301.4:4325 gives 67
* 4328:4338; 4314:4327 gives 67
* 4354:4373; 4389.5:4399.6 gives 72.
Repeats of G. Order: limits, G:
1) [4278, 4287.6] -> 4278.20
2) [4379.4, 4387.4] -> 4380.88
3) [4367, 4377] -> 4370.80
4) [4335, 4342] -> 4335.72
